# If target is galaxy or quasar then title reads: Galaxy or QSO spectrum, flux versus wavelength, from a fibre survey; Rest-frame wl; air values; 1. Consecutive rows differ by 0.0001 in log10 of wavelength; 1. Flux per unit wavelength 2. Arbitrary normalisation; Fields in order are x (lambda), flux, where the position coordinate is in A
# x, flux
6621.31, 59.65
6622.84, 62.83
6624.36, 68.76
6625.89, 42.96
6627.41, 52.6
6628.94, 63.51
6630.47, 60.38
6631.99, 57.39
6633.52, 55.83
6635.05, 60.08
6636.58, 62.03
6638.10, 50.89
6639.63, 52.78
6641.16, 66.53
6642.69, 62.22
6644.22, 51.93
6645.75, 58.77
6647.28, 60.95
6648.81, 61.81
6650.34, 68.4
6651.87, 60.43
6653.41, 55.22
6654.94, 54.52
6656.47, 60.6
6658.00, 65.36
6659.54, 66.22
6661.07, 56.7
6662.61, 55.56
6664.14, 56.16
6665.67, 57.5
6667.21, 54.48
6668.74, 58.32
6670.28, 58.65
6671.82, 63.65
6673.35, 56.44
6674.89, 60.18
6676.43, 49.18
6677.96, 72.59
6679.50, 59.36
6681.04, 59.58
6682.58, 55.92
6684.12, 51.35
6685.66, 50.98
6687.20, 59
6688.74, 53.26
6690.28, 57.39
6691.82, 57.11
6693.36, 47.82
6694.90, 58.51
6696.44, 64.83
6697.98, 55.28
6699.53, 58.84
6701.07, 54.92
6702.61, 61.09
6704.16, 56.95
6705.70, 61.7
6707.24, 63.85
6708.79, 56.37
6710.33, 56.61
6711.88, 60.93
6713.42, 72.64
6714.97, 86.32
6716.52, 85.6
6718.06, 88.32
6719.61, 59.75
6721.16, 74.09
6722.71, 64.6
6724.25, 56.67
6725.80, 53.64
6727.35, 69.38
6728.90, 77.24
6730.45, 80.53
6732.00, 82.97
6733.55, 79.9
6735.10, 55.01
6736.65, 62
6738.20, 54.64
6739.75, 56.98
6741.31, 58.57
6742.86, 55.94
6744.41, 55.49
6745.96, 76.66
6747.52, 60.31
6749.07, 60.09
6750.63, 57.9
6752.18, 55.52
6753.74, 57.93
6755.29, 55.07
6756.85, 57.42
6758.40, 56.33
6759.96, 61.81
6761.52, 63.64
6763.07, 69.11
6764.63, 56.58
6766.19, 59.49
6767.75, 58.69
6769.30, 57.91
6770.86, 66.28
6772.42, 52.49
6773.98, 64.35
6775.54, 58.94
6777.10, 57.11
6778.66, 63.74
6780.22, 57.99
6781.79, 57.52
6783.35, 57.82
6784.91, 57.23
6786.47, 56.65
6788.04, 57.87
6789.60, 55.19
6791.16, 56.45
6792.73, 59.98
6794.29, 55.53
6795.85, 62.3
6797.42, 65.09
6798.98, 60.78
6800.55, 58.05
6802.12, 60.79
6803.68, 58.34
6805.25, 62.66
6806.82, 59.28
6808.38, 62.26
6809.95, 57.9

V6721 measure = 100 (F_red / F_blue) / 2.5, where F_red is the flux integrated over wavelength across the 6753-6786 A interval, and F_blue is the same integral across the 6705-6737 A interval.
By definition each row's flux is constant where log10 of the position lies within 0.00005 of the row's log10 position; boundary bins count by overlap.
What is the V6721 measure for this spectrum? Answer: 35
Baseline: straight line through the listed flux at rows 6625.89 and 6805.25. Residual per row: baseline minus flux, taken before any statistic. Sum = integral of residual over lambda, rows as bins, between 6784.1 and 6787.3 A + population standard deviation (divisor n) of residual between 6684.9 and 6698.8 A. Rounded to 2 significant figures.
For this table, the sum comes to 16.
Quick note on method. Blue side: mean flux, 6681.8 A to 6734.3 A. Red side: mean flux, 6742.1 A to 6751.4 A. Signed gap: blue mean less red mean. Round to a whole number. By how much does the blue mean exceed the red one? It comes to 3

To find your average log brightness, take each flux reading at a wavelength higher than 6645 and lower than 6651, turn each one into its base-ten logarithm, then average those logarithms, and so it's 1.80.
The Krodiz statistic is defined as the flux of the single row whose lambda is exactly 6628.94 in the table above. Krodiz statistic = 63.51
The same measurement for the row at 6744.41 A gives 55.49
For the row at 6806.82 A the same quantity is 59.28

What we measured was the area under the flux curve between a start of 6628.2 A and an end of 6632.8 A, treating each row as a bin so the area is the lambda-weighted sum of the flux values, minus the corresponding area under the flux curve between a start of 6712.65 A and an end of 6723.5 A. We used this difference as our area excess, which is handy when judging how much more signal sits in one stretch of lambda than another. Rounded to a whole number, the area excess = -545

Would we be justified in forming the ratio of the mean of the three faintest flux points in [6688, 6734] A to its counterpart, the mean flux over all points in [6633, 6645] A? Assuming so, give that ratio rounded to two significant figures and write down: 0.89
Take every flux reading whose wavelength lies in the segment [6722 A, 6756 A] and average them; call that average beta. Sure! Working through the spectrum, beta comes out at 63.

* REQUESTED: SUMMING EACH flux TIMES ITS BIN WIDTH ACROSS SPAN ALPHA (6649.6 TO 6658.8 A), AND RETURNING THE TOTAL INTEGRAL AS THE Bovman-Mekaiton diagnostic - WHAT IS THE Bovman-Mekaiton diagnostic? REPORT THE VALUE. 559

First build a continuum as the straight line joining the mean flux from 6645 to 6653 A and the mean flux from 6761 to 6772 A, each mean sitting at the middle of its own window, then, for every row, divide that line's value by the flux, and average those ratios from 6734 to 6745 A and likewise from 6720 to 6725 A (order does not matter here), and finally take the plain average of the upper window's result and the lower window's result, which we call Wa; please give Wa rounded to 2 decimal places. 1.02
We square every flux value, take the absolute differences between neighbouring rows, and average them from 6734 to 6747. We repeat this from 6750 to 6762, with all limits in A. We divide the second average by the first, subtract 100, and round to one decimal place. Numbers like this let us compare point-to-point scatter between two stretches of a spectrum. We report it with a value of -99.6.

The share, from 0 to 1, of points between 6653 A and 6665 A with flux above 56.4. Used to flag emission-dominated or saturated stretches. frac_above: 0.50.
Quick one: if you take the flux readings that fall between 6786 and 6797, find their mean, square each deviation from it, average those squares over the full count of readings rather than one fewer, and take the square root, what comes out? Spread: 2.4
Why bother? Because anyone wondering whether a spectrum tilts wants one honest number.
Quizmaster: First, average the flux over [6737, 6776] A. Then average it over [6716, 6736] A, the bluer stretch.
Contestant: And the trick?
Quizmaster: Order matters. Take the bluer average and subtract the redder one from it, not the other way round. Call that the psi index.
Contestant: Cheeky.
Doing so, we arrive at 12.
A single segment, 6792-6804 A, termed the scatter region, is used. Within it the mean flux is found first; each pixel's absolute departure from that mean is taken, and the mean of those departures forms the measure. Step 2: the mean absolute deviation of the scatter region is 2.1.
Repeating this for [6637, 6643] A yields 6.3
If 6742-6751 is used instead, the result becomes 5.2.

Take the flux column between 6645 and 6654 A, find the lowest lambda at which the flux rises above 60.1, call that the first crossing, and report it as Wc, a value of 6647.28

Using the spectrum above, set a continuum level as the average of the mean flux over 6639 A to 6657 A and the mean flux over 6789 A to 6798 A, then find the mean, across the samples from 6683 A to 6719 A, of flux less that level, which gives 2.4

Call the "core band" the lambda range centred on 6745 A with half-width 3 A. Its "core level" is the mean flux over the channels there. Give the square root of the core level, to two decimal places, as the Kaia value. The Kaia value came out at 7.88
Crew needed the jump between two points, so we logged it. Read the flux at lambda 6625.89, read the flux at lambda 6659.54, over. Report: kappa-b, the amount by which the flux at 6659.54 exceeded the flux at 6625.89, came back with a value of 23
